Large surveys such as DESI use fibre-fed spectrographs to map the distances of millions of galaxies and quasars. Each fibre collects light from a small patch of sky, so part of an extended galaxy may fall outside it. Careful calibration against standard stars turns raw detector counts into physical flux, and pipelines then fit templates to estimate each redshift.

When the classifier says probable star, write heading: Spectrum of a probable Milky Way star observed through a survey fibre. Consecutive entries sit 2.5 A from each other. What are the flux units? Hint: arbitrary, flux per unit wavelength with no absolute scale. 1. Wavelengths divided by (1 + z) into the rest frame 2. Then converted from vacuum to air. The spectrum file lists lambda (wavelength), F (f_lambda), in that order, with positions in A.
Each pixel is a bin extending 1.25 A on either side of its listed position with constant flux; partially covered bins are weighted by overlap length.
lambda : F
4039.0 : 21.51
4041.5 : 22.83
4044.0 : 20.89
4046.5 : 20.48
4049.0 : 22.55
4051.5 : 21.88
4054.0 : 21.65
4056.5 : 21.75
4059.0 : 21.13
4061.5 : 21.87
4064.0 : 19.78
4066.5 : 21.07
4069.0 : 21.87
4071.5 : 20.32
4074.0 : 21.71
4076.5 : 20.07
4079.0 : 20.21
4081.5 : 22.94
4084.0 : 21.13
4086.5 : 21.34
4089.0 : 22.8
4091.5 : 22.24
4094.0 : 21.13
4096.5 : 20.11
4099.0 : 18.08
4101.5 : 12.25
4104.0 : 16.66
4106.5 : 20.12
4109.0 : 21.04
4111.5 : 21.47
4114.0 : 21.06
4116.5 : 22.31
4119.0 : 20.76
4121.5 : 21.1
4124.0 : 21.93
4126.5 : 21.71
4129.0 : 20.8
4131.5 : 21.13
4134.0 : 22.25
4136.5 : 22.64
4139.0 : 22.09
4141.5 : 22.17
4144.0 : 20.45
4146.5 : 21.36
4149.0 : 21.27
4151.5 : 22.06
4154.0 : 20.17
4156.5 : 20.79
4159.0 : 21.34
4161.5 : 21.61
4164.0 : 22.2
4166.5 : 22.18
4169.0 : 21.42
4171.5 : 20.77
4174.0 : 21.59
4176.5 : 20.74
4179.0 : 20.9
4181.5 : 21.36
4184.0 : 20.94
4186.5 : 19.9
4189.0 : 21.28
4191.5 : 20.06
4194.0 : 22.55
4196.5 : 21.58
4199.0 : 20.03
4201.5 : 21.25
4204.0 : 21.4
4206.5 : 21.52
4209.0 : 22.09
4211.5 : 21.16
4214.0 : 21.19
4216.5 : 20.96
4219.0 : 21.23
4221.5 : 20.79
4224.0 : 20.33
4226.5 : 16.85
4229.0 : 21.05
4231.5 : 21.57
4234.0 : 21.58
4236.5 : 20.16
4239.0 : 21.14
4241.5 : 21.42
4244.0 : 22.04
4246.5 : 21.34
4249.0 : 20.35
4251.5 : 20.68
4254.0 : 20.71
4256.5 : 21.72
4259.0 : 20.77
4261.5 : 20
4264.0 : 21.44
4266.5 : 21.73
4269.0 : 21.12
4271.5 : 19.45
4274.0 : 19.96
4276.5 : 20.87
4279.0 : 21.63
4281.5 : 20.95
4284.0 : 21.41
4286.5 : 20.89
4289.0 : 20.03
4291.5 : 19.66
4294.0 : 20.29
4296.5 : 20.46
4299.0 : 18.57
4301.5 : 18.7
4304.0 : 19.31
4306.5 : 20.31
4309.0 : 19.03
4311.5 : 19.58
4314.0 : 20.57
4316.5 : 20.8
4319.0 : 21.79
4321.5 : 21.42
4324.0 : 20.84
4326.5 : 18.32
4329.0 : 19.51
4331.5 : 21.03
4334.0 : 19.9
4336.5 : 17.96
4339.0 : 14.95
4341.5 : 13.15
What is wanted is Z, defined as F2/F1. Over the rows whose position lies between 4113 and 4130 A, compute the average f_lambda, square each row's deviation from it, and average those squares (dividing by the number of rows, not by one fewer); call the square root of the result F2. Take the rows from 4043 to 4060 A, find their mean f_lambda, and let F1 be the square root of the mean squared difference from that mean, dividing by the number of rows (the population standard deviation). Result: 0.9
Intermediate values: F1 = 0.64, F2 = 0.56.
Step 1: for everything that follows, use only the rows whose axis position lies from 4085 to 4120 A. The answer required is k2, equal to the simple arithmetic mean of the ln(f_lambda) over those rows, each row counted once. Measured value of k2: 2.99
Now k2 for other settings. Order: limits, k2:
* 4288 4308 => 2.98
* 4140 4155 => 3.06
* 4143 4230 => 3.05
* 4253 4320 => 3.02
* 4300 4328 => 3.00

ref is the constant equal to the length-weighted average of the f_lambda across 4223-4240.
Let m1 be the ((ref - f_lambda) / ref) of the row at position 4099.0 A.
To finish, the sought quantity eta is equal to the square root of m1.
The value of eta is 0.34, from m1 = 0.113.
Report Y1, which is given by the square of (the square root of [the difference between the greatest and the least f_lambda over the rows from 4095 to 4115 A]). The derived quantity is 9.2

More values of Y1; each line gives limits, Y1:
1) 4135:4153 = 2.2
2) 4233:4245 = 1.9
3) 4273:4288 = 1.7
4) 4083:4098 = 2.7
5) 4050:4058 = 0.2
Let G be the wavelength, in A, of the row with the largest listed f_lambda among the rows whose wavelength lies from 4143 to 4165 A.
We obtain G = 4164.0 A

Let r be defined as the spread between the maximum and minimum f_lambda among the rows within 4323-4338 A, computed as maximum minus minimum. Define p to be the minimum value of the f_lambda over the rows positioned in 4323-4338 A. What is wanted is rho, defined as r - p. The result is -14.9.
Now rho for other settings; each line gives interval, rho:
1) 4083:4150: -1.7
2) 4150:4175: -18.1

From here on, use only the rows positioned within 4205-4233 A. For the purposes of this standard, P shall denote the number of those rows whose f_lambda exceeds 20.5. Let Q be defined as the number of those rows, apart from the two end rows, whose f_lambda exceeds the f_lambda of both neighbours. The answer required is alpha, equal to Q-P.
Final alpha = -6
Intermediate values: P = 9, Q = 3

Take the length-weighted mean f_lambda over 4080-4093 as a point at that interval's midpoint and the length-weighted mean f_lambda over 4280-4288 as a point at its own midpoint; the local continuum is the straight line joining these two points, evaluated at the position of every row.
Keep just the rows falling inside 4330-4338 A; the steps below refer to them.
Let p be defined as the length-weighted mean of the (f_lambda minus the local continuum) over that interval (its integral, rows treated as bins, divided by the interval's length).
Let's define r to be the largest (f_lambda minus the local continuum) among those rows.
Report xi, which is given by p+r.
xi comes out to -1.1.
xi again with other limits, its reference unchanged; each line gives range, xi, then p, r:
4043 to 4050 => -0.6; -1.0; 0.33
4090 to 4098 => -0.7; -0.9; 0.23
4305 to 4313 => -1.9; -1.3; -0.65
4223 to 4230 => -2.3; -2.0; -0.29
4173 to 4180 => -0.5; -0.5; -0.02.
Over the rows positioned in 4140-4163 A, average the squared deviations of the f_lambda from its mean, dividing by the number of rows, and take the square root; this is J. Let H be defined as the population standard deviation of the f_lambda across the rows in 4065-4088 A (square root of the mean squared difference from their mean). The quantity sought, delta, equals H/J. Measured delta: 1.4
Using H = 0.9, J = 0.64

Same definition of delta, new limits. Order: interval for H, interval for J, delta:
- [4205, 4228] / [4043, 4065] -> 1.8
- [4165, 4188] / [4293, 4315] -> 0.8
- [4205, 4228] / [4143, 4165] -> 2.2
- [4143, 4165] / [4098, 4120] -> 0.2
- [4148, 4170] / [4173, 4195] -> 0.8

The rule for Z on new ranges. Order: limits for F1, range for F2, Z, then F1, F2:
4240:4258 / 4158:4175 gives 0.8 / 0.57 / 0.46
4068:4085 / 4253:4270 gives 0.6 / 0.98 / 0.58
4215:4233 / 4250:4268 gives 0.4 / 1.49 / 0.60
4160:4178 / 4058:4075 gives 1.4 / 0.55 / 0.75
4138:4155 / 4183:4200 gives 1.2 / 0.75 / 0.91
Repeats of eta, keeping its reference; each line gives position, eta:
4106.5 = 0.11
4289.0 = 0.13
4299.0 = 0.30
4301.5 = 0.29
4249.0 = 0.03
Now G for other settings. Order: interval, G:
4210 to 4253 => 4244.0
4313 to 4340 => 4319.0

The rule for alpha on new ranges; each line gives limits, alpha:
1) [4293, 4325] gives -2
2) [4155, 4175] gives -7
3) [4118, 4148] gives -8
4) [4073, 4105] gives -5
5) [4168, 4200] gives -6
